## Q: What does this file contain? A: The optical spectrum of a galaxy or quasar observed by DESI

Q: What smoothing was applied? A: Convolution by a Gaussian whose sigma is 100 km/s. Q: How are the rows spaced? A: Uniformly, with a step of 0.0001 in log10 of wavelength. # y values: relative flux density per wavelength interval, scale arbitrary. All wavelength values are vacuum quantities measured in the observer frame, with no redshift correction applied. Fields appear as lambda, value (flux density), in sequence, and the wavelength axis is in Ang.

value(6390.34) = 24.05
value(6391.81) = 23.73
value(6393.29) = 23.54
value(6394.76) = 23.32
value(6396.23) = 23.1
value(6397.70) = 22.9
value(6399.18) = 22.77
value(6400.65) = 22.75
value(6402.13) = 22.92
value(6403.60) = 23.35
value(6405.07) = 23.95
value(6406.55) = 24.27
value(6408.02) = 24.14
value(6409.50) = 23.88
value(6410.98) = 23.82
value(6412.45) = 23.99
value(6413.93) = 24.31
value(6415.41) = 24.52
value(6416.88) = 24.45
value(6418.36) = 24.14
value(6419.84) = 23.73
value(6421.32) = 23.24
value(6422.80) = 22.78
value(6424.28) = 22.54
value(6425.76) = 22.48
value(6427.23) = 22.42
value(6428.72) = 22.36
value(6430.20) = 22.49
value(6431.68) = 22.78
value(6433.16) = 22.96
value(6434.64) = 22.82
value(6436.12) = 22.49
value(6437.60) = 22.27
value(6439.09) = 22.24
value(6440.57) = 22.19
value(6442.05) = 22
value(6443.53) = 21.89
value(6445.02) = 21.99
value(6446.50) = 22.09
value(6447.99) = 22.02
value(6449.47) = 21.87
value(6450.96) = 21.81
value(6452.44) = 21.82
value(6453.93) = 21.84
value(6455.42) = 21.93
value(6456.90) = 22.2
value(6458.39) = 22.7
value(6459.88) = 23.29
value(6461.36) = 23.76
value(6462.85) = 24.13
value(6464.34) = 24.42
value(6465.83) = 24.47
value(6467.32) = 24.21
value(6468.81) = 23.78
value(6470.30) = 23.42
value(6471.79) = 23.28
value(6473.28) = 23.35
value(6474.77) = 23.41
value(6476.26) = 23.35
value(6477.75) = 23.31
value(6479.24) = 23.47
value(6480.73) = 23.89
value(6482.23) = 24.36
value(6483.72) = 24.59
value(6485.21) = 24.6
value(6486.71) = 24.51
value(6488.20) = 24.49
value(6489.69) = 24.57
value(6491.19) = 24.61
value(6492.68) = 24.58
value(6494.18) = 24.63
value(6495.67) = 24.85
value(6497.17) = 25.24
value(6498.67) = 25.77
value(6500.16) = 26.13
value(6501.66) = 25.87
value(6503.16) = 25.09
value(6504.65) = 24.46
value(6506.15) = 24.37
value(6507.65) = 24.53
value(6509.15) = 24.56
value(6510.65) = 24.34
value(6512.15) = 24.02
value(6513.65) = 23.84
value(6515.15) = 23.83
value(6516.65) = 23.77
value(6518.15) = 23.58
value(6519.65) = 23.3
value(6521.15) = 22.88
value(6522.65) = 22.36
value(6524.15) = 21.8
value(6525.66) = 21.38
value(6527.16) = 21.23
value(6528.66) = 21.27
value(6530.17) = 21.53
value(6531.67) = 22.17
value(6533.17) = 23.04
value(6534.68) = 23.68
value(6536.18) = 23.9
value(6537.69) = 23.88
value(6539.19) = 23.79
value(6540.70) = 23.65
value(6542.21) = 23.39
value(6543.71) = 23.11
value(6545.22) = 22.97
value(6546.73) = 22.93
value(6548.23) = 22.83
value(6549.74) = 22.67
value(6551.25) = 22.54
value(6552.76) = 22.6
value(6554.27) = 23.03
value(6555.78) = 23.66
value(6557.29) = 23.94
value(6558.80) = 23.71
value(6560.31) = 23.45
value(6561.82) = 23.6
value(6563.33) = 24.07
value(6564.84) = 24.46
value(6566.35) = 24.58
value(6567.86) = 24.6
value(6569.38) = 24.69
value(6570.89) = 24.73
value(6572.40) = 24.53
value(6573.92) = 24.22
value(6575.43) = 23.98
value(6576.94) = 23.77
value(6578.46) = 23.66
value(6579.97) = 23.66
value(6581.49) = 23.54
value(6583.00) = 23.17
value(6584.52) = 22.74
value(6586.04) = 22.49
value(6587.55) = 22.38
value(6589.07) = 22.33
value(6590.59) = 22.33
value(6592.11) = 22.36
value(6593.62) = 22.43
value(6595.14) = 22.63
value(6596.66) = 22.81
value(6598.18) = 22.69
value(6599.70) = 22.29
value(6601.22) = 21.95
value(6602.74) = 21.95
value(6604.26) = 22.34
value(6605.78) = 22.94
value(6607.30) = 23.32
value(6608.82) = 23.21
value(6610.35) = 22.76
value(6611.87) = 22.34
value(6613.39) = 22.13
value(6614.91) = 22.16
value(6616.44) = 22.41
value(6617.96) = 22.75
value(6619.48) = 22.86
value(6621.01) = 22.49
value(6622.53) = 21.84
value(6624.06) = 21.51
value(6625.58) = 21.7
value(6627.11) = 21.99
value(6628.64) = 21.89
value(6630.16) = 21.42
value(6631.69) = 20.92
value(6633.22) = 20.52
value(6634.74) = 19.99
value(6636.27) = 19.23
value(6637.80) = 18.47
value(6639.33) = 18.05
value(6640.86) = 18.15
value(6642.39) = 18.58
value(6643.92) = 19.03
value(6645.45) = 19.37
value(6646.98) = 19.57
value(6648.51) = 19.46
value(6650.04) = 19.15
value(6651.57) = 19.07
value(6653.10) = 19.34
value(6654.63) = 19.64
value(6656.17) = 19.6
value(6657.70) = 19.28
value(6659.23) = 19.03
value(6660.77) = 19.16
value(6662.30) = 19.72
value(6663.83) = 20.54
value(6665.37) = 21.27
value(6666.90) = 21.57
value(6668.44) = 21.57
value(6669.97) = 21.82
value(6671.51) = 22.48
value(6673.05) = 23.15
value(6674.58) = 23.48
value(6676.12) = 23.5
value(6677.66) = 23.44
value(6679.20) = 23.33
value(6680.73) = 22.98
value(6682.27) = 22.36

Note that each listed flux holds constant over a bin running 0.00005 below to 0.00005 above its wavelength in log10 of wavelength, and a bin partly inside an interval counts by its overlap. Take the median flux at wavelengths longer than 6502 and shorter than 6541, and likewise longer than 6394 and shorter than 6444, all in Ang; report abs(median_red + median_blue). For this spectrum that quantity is 46.6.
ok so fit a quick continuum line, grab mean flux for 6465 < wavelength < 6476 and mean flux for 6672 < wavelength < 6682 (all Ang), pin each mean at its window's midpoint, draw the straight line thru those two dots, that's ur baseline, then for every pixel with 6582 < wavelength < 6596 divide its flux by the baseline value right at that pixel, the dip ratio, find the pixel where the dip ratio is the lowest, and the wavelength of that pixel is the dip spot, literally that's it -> 6589.07 Ang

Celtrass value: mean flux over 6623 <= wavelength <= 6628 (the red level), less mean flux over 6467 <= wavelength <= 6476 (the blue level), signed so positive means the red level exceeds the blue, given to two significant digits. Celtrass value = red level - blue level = -1.8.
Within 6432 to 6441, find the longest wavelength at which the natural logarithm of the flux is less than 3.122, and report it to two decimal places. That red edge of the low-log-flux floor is 6440.57 Ang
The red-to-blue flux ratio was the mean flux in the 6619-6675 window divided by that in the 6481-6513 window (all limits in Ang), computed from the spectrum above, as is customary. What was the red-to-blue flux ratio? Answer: 0.83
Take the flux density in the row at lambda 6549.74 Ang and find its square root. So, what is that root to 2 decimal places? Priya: 4.76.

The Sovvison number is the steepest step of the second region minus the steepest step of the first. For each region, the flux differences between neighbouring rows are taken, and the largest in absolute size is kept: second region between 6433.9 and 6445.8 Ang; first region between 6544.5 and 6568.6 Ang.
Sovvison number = -0.3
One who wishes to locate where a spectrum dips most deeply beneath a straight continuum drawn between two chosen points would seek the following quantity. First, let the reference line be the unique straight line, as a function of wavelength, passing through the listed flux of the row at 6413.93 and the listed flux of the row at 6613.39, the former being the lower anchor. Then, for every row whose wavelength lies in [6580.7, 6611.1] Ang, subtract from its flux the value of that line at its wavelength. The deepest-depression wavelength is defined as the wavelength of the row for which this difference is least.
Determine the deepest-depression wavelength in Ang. 6601.22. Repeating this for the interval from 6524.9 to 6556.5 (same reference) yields 6527.16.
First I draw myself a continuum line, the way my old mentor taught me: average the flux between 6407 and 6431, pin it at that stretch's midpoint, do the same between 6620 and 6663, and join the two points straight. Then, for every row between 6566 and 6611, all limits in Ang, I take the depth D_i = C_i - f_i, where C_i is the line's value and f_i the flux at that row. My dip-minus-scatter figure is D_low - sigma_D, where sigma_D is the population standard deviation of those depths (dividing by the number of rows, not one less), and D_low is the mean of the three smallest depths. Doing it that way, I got -4.31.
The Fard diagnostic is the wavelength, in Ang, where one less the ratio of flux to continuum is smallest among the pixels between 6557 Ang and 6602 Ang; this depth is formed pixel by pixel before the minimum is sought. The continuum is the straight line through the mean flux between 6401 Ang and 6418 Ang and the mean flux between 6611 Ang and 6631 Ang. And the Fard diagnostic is 6570.89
